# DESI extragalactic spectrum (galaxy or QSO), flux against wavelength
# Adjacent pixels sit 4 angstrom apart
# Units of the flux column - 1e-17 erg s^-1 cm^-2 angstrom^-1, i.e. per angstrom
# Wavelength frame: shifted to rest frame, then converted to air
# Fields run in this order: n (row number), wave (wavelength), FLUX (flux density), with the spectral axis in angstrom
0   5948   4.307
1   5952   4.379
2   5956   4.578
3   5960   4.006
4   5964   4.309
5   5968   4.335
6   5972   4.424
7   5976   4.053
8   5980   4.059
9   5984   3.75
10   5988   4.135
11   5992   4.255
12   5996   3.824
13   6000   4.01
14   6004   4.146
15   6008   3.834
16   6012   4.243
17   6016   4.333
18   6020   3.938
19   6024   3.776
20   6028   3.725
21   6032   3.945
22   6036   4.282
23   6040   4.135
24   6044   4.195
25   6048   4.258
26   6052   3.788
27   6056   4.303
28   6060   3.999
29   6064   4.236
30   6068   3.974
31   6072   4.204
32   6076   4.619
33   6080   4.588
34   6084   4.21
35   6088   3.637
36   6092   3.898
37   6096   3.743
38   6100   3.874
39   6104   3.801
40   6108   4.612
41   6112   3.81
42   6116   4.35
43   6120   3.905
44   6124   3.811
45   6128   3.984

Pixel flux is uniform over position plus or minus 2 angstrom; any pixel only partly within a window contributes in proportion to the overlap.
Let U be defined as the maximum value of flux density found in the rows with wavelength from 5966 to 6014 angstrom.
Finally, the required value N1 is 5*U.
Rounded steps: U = 4.424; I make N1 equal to 22.1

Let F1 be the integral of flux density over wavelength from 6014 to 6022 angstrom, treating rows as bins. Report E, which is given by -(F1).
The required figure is -33.1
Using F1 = 33.1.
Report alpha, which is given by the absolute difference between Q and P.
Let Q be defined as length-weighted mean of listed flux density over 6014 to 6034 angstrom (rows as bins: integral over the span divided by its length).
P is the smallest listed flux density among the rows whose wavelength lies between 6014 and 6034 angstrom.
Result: 0.22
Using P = 3.725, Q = 3.94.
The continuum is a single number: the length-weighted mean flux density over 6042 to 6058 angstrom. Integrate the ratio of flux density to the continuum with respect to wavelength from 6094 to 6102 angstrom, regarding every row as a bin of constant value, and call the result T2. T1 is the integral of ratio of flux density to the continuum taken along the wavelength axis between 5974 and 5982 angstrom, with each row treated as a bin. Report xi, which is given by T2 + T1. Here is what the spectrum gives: 15.2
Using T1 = 7.85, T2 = 7.4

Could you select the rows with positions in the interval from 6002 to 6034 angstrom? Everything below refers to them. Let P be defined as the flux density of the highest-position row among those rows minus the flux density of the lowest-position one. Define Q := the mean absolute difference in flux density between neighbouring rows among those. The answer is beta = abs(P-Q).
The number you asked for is 0.44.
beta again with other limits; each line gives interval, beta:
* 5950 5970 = 0.32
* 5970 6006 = 0.52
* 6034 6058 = 0.23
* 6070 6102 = 0.61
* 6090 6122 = 0.42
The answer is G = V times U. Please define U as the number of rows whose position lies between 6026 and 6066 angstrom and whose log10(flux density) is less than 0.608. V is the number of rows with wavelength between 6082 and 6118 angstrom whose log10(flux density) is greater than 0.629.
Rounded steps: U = 4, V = 2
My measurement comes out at 8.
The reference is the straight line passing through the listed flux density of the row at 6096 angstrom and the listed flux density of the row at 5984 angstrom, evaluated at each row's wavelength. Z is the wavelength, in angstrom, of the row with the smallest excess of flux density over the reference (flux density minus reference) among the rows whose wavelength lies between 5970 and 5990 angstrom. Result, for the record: 5984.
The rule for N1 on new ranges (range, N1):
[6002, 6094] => 23.1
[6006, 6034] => 21.7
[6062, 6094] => 23.1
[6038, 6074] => 21.5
